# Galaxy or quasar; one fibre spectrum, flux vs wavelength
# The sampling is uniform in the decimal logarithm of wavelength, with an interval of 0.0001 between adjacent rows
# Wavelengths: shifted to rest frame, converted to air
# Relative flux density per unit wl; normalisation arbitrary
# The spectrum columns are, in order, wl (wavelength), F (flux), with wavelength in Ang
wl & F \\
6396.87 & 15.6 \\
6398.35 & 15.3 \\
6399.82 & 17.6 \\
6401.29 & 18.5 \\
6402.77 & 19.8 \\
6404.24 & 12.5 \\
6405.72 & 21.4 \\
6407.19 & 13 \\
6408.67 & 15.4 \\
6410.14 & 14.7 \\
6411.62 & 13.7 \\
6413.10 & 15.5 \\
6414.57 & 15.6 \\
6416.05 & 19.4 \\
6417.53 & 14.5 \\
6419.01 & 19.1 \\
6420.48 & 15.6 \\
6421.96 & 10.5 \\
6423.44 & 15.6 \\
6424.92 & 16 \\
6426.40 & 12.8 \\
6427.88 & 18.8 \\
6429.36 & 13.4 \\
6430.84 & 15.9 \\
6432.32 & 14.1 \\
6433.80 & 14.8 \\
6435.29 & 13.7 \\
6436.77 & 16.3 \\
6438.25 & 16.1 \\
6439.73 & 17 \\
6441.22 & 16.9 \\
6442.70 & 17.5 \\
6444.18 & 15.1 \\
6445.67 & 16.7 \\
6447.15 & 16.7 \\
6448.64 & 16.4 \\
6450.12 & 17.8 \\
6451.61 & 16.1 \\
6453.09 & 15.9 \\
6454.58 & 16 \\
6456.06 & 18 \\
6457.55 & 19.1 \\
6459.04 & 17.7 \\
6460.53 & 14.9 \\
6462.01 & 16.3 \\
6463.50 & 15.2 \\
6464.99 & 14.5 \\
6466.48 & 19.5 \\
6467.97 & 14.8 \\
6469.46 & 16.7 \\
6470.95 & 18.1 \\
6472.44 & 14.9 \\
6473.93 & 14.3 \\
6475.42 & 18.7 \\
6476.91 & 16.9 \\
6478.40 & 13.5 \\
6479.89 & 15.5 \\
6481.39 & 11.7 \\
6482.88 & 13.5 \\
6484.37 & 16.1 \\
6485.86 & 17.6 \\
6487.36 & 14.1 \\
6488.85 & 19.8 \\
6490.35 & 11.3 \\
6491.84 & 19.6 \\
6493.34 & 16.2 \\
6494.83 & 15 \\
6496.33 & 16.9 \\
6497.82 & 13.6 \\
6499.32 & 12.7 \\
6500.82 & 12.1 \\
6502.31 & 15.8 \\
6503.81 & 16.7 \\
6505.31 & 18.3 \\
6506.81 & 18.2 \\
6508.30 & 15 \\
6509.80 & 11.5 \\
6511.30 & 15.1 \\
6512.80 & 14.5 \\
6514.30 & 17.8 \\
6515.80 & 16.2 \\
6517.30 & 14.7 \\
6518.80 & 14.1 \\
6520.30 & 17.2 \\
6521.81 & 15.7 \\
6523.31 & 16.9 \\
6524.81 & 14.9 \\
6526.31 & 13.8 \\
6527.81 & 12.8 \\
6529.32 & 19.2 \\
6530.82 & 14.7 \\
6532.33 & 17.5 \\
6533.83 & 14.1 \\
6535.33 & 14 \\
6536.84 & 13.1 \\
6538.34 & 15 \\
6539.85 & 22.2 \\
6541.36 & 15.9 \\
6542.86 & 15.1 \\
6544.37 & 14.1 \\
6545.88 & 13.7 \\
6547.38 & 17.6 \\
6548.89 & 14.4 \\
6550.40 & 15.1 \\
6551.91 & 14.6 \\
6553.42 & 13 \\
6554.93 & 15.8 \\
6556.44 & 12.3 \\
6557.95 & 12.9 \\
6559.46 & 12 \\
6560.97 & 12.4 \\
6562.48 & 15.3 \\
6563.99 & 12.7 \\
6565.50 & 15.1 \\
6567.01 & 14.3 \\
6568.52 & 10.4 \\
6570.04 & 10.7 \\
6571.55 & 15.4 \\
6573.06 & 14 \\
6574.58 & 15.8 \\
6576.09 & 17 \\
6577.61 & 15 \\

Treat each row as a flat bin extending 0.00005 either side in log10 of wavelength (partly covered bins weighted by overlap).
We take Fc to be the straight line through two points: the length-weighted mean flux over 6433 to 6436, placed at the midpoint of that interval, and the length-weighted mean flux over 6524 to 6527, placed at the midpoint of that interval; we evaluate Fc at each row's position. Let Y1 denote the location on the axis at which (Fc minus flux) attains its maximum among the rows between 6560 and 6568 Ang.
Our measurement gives 6560.97 Ang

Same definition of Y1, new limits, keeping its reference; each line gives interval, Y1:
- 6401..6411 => 6404.24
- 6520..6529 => 6527.81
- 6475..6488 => 6481.39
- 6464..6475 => 6473.93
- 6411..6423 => 6421.96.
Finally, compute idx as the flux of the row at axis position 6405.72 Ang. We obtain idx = 21.4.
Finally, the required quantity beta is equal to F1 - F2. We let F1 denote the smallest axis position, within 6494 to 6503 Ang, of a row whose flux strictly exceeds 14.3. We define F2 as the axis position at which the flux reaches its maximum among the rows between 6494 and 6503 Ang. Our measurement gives -1.5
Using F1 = 6494.83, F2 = 6496.33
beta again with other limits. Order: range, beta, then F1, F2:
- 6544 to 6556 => 0.0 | 6547.38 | 6547.38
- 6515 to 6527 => -4.5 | 6515.80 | 6520.30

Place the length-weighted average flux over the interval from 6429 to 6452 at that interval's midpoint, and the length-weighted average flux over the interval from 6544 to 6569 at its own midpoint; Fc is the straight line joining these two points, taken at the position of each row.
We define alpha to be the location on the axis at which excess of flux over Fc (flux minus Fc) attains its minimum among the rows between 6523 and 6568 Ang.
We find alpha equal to 6559.46 Ang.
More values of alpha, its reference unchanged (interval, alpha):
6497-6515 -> 6509.80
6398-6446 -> 6421.96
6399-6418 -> 6404.24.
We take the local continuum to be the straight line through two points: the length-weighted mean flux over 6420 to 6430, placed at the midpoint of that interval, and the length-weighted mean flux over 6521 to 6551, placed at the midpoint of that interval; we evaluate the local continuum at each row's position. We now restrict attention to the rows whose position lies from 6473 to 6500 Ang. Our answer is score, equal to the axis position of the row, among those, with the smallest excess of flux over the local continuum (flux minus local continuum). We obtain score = 6490.35 Ang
